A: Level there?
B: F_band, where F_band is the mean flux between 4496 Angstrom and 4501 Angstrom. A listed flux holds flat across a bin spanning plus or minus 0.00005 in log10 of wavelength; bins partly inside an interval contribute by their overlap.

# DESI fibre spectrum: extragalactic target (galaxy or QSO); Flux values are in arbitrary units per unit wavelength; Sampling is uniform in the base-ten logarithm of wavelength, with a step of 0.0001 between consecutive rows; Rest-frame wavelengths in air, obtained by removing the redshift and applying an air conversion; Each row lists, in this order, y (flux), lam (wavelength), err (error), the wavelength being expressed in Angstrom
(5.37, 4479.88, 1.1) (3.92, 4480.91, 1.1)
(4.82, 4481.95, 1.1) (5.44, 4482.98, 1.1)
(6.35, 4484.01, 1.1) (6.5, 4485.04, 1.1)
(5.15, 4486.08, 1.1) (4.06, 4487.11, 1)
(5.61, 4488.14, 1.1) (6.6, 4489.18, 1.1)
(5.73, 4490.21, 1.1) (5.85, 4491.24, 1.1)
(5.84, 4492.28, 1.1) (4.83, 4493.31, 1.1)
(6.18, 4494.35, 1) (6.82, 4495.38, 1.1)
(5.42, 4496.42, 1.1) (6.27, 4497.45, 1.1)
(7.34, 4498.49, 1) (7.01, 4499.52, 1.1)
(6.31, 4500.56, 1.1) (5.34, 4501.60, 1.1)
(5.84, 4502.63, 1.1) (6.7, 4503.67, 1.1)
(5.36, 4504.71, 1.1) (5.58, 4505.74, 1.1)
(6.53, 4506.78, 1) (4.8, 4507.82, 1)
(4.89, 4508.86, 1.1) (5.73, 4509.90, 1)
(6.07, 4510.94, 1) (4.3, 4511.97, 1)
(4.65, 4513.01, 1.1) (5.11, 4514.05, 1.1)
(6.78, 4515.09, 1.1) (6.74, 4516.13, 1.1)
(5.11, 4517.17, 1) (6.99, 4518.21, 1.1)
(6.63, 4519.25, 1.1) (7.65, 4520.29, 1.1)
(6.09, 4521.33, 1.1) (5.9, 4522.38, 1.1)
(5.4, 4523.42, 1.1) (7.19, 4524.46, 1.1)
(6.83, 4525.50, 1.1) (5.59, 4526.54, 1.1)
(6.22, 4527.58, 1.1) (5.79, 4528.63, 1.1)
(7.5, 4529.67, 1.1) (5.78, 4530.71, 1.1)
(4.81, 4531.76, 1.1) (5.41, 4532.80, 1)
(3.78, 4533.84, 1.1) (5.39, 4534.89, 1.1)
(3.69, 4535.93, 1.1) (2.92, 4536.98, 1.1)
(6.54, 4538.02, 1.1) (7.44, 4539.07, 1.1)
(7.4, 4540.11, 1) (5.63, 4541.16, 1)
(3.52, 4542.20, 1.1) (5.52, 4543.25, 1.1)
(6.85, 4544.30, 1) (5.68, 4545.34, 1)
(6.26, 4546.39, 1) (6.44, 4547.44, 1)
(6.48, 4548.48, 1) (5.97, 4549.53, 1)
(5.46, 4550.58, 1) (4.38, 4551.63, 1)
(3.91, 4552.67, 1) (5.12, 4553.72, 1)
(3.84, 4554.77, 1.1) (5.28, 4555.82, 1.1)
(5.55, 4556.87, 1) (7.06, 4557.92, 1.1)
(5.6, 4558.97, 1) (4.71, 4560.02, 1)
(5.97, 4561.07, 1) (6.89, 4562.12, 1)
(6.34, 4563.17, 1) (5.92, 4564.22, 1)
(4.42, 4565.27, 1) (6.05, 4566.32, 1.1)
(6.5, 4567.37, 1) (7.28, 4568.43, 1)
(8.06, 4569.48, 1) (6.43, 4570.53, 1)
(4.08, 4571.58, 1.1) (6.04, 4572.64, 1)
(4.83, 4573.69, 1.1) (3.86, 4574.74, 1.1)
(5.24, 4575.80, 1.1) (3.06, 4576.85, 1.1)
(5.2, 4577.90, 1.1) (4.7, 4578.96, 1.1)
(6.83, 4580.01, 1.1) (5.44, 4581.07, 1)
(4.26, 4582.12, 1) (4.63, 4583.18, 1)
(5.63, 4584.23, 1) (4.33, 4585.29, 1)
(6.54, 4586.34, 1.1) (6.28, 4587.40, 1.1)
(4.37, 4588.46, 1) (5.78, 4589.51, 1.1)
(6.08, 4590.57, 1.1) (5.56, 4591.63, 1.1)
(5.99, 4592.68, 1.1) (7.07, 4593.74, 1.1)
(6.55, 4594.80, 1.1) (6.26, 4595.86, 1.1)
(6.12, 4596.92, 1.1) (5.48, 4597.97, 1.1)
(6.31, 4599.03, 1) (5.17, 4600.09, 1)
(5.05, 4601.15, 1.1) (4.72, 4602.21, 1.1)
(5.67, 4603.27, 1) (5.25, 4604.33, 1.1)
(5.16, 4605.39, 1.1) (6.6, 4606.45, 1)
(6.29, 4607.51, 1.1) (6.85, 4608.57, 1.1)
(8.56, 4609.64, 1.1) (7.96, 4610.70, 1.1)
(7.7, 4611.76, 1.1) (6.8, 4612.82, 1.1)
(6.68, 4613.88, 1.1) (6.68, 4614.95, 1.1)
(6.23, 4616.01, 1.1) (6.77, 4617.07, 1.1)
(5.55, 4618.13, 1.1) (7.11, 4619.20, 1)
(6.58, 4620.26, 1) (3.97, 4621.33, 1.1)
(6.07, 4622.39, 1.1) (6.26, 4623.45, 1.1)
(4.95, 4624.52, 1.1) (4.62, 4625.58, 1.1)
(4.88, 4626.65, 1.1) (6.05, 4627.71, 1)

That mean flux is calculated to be 6.5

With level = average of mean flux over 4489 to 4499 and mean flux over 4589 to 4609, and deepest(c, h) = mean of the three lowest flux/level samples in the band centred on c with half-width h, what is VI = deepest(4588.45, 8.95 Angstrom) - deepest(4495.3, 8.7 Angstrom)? -0.07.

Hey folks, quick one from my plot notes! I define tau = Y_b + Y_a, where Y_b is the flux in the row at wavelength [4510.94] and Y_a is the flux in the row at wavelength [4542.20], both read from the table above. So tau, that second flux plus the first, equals 9.6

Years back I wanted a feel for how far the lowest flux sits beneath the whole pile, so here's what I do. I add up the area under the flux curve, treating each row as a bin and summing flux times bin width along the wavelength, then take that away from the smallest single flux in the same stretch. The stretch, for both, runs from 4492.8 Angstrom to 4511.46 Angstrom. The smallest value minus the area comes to -106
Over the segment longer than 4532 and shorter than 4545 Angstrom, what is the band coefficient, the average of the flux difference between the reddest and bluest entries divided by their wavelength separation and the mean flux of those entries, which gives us 2.73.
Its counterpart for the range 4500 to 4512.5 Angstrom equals 2.72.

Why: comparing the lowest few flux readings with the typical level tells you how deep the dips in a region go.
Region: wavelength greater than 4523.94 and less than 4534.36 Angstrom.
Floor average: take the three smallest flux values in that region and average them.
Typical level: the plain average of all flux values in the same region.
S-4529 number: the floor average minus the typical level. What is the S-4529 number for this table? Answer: -1.2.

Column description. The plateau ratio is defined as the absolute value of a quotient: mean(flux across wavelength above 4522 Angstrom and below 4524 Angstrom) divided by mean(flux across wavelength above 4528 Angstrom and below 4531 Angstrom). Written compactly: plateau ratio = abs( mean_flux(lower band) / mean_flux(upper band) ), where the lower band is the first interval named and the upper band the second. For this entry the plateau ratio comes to 0.89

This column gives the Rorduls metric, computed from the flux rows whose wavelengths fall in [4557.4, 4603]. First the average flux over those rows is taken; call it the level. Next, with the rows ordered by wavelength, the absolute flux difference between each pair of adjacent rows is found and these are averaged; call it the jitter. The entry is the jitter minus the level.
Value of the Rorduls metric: -4.59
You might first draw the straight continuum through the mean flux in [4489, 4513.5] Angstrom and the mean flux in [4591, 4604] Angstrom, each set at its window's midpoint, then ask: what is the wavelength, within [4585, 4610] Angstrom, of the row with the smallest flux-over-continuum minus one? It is 4585.29 Angstrom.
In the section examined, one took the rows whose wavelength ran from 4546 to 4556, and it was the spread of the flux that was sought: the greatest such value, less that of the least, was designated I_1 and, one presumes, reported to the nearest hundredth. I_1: 2.64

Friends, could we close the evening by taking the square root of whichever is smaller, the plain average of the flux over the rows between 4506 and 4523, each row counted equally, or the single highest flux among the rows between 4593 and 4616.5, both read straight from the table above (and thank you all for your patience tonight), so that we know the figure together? 2.42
